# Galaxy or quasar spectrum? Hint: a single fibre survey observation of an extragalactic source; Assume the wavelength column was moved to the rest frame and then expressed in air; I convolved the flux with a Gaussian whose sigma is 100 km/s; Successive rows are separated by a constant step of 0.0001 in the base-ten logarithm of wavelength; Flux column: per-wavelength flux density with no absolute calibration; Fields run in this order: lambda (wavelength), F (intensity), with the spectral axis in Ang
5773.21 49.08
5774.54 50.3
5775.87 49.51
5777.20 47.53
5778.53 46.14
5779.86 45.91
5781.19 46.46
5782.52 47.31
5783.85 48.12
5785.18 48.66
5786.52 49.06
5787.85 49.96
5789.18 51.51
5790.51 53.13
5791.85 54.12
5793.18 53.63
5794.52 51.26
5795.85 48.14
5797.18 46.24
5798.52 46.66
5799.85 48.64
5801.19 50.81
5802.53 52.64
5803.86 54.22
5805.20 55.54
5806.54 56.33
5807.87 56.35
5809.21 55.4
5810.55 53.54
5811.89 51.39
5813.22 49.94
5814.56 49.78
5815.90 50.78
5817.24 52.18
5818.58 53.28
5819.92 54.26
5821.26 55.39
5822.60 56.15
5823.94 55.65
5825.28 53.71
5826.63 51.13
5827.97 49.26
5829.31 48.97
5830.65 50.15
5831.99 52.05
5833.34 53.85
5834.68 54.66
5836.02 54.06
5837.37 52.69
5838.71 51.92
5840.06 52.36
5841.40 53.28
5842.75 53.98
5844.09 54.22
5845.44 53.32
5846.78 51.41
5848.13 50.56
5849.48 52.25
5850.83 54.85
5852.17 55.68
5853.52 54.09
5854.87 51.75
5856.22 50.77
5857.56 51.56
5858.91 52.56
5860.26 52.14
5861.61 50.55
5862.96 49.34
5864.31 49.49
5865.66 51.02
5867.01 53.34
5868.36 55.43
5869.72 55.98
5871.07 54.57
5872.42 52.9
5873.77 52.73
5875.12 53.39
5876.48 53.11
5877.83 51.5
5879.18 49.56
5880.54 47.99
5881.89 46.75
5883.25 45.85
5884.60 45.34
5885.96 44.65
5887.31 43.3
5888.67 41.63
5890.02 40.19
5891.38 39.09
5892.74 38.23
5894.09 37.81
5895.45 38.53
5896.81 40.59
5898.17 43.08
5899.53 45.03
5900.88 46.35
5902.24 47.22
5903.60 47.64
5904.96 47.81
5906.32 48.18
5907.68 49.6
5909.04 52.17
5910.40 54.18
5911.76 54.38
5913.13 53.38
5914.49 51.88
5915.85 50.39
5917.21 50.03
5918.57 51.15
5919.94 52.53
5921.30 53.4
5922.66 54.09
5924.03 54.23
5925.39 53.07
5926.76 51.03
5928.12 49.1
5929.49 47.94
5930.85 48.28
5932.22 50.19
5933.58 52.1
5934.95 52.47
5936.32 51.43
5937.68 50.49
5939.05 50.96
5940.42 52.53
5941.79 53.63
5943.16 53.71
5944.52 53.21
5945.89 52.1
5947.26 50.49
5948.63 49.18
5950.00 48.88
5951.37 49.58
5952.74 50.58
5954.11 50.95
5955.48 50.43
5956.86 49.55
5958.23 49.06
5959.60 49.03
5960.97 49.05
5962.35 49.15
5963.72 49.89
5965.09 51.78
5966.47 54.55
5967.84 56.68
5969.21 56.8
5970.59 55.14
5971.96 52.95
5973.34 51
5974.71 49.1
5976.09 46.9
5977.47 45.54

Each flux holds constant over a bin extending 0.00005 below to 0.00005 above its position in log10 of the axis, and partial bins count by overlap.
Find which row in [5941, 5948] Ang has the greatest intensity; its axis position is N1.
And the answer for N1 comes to 5943.16 Ang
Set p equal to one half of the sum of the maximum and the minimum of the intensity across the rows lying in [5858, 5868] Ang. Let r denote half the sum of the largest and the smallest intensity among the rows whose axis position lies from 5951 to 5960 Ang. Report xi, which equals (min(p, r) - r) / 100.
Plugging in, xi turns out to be 0.00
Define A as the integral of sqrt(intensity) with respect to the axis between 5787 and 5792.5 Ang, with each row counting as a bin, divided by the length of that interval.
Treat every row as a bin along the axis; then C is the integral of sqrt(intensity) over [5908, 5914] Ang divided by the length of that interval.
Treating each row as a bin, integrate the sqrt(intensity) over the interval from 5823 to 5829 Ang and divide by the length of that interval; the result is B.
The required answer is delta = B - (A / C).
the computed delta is 6.24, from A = 7.22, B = 7.23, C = 7.29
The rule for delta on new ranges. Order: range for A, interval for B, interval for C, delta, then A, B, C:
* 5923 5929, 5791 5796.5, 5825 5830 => 6.18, 7.19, 7.19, 7.10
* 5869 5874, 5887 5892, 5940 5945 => 5.39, 7.36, 6.39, 7.31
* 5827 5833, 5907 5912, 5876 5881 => 6.24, 7.10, 7.24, 7.11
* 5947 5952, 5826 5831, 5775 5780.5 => 6.05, 7.03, 7.07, 6.88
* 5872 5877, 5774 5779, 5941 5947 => 5.96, 7.28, 6.96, 7.28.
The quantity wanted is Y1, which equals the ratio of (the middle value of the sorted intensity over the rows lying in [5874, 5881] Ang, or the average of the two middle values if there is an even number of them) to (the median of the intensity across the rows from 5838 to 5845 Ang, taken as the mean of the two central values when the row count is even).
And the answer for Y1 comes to 0.97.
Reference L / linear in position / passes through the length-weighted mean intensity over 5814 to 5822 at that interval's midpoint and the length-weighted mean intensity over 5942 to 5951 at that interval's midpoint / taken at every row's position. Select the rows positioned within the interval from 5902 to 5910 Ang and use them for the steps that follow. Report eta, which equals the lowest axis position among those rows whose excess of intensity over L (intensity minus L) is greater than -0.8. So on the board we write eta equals 5909.04 Ang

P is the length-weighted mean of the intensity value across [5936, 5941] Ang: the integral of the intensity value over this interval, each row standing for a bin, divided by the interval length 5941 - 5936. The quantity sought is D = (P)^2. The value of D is 2636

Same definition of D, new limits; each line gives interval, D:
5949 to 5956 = 2505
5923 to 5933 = 2569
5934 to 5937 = 2694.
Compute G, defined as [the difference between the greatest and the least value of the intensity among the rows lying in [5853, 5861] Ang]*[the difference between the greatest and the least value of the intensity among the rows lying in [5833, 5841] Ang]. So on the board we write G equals 9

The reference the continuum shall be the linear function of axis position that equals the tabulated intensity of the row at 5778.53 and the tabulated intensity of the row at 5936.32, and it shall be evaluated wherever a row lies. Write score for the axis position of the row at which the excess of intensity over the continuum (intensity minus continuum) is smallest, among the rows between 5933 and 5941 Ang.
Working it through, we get 5937.68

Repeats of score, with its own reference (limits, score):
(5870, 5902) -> 5894.09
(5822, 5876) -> 5862.96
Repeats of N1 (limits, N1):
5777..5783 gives 5777.20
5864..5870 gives 5869.72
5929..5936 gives 5934.95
